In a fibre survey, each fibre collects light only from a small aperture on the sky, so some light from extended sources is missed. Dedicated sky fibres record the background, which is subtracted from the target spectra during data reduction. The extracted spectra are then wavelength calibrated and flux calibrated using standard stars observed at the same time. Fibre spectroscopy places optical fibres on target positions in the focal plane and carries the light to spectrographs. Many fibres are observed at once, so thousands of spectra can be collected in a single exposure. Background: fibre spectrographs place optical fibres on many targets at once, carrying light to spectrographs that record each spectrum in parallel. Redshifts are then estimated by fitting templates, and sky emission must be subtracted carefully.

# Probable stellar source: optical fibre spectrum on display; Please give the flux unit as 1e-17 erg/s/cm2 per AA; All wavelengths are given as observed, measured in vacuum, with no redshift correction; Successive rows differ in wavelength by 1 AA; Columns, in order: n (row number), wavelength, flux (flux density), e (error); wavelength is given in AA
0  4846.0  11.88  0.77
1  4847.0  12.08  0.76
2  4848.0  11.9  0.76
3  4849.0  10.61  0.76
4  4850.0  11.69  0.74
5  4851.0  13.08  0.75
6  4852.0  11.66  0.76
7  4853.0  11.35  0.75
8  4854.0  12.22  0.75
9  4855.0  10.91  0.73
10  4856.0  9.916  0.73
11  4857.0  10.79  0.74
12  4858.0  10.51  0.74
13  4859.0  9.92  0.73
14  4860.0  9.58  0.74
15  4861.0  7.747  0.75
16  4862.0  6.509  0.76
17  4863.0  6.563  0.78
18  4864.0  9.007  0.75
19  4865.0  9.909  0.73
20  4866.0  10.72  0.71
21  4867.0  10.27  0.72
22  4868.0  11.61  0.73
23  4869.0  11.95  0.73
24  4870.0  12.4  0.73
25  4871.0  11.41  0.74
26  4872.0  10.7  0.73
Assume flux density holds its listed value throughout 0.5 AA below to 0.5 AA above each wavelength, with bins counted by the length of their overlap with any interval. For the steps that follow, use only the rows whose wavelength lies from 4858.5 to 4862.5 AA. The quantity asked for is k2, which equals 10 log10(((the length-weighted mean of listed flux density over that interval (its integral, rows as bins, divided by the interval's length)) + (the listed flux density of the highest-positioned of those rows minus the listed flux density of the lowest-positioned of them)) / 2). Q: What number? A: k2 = 4.0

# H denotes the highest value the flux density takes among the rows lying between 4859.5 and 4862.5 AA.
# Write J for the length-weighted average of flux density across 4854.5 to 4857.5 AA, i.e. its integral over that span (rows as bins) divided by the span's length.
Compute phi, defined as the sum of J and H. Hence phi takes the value 20.1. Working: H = 9.58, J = 10.5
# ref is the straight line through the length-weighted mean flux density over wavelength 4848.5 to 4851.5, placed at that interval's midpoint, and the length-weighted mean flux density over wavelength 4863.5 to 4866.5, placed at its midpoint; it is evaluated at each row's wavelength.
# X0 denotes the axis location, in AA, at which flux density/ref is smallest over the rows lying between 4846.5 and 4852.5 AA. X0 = 4849.0 AA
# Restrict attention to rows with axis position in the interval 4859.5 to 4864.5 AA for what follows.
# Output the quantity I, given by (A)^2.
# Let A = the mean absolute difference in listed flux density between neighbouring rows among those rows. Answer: 1.94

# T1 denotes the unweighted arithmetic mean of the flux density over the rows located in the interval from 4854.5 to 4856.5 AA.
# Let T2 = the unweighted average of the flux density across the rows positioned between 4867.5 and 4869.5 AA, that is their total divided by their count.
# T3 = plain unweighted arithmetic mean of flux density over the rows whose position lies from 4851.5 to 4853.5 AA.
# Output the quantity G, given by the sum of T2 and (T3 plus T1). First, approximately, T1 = 10.4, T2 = 11.8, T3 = 11.5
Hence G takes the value 33.7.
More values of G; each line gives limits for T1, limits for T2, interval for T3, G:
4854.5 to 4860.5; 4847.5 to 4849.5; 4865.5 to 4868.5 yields 32.4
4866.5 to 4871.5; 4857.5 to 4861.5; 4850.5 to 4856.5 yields 32.5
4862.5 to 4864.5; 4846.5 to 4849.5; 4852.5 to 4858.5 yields 30.3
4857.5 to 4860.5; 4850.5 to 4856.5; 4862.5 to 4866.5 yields 30.6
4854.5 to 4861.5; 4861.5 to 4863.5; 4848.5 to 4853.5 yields 28.1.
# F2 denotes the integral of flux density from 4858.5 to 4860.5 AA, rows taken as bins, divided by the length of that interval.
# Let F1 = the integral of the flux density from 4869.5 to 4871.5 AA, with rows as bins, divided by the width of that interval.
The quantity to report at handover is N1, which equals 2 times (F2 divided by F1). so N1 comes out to 1.6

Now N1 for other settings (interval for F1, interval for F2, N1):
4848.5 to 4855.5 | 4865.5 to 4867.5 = 1.8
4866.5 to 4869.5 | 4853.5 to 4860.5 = 1.9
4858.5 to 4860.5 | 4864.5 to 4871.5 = 2.3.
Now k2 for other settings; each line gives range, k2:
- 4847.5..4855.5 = 7.3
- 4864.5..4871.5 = 8.0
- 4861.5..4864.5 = 6.9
